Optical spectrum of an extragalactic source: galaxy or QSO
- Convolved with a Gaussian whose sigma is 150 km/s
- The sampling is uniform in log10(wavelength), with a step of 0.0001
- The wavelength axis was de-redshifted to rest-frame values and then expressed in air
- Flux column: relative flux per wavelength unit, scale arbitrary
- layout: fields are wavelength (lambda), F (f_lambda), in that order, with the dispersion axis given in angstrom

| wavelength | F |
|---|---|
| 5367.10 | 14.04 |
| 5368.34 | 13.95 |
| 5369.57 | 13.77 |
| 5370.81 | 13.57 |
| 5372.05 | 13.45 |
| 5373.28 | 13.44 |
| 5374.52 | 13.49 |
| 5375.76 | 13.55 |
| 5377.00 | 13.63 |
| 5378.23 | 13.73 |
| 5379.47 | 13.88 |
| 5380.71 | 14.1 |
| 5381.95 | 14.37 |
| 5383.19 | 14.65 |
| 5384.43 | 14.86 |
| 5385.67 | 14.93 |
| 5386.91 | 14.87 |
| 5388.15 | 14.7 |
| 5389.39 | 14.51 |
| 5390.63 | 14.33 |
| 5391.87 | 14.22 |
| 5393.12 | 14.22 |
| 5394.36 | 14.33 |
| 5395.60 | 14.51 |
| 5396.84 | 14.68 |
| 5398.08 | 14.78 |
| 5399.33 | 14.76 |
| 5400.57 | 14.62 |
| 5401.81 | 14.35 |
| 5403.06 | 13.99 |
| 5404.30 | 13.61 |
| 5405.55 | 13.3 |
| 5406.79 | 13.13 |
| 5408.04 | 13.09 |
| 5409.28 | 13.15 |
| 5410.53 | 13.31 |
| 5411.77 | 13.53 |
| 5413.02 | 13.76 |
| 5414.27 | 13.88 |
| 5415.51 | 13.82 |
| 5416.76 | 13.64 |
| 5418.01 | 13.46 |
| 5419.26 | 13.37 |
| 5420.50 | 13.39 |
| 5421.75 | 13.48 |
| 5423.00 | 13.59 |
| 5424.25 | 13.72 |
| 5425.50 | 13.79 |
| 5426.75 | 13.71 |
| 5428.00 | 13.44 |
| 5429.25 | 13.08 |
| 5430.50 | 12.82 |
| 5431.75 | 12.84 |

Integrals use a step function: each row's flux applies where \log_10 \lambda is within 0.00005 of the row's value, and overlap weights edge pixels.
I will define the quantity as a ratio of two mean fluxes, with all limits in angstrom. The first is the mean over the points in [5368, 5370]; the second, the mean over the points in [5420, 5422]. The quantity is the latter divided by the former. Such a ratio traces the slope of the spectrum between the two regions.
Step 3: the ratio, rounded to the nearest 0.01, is 0.97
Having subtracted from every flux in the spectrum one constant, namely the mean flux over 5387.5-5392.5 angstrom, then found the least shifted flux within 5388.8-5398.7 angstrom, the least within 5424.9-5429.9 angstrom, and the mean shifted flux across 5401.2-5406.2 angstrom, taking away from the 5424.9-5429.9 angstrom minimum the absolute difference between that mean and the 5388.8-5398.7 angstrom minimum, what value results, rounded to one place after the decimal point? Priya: -1.8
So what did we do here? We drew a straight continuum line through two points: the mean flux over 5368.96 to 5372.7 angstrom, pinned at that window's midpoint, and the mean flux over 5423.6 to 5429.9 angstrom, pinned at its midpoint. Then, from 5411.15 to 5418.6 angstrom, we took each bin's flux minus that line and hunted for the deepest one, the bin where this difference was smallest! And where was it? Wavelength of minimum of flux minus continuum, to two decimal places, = 5418.01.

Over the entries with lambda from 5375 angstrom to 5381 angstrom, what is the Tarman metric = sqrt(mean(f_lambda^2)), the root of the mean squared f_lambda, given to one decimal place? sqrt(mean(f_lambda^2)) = 13.8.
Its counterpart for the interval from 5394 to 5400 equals 14.6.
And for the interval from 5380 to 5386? 14.6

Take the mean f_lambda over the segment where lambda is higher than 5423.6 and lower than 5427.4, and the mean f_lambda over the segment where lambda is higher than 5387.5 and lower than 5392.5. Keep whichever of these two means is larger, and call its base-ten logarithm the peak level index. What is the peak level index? 1.16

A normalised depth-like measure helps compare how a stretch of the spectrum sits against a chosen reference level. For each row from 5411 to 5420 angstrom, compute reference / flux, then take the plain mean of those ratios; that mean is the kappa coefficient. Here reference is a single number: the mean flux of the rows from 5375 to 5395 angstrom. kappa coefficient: 1.05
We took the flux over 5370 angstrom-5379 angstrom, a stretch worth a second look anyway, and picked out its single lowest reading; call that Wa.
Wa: 13.44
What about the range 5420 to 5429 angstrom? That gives 13.39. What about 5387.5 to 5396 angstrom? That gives 14.22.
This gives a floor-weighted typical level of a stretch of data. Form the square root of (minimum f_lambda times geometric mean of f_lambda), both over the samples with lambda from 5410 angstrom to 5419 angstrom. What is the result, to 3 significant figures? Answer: 13.5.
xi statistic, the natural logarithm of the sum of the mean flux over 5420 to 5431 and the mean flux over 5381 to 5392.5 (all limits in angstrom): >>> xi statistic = 3.33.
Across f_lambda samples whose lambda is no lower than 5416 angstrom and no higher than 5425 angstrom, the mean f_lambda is 13.5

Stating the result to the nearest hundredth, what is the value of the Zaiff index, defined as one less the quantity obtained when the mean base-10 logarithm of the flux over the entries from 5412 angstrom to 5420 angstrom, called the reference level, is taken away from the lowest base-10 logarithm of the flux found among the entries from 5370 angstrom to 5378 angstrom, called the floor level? 1.01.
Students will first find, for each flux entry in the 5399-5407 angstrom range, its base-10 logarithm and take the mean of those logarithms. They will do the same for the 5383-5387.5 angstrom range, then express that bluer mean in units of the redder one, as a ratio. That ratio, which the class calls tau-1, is 1.02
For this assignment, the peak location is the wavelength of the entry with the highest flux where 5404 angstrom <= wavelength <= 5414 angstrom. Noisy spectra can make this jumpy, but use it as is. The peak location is 5413.02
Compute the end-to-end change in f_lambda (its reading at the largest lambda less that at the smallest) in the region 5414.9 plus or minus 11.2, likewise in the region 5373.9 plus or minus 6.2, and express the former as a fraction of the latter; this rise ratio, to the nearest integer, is -3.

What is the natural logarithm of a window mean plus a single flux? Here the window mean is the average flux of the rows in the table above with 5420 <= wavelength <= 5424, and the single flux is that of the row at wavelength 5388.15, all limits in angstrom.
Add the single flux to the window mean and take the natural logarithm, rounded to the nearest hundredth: 3.34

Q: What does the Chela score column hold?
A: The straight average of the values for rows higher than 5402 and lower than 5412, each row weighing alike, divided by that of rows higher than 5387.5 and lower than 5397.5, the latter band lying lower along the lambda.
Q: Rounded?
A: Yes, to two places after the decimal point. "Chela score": 0.93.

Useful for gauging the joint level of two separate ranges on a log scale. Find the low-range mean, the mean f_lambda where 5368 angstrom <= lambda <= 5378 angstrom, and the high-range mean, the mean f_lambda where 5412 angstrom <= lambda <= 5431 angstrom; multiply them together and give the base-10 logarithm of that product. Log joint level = 2.265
